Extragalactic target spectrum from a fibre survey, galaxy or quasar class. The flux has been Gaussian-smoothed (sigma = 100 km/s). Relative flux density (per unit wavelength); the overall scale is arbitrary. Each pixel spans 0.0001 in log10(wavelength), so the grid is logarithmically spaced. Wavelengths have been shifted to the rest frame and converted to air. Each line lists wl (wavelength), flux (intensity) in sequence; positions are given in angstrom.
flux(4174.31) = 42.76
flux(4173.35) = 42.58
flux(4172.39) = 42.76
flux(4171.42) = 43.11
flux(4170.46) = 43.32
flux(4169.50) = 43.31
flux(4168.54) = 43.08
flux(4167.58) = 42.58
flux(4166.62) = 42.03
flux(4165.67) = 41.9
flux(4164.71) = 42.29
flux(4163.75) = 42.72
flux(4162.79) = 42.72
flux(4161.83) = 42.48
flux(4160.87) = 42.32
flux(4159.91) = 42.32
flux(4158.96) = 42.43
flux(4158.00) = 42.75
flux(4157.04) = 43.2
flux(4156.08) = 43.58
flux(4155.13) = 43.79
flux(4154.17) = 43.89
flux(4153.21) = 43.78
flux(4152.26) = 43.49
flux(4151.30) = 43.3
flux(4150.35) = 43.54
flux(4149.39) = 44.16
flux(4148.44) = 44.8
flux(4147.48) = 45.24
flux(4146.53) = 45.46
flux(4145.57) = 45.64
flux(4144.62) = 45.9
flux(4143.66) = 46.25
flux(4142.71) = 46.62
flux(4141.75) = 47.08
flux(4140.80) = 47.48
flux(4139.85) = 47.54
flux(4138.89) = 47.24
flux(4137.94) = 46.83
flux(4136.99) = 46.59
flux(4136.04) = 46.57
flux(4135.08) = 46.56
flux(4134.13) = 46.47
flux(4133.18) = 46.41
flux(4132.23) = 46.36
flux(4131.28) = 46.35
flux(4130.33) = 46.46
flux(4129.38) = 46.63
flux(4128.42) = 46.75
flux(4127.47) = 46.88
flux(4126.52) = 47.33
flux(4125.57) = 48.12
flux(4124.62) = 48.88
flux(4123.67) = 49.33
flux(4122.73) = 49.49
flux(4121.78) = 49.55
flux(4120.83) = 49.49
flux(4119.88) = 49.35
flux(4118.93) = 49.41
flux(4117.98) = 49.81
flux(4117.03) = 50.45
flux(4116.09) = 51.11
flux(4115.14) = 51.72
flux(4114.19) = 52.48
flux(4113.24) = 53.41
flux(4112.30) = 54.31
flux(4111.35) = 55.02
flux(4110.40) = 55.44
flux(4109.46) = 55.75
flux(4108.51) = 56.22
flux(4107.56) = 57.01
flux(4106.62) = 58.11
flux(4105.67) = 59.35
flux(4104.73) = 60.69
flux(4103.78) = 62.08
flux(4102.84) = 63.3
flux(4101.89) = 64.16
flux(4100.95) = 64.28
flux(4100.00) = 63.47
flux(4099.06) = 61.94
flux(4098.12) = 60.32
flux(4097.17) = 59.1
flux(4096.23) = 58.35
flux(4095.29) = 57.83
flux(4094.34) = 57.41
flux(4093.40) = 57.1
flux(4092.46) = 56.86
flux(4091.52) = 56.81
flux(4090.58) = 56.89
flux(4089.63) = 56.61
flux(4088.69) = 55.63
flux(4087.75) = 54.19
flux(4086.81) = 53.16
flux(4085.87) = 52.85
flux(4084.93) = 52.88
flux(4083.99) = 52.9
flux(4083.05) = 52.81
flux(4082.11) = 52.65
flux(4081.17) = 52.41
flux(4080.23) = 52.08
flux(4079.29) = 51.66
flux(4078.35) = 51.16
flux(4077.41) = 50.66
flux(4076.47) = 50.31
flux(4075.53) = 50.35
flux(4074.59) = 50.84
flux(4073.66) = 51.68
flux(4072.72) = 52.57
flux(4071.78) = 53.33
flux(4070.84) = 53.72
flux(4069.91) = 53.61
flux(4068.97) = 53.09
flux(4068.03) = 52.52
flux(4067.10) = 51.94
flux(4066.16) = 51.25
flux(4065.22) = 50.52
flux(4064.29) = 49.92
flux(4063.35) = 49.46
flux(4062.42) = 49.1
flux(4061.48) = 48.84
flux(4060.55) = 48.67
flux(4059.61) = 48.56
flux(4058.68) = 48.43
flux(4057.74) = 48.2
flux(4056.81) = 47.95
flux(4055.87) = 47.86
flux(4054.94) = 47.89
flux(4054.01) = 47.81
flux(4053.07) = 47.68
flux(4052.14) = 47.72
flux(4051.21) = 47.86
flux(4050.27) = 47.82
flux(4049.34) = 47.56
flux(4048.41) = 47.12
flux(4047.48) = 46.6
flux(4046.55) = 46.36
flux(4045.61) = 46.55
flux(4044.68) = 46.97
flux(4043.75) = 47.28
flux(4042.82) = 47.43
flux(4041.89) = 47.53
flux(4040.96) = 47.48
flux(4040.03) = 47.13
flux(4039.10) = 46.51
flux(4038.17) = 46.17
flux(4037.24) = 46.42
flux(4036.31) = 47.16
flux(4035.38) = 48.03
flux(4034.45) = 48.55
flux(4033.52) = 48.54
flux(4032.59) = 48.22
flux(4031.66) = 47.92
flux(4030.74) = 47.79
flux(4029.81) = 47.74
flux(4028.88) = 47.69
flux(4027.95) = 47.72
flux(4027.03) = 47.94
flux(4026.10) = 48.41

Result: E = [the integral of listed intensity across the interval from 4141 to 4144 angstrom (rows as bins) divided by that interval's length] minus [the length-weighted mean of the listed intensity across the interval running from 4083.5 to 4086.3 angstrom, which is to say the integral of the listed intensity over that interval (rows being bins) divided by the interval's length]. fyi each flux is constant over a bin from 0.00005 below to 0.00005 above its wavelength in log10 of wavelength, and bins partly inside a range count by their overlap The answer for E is -6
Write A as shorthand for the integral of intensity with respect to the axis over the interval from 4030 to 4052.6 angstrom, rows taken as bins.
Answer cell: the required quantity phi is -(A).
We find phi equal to -1071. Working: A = 1071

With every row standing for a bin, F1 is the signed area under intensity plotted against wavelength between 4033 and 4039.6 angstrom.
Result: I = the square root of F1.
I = 17.7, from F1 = 312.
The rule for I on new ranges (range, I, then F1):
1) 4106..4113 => 19.8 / 392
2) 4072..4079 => 18.9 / 358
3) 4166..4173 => 17.3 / 300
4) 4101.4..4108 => 20.0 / 401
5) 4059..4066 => 18.6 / 346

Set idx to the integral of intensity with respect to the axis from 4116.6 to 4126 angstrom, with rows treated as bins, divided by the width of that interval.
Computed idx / 49.4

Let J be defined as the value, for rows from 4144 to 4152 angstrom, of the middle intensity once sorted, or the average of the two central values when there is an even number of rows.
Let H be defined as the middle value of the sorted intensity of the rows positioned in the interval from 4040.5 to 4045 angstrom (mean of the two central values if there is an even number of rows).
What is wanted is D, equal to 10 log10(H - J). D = 3.8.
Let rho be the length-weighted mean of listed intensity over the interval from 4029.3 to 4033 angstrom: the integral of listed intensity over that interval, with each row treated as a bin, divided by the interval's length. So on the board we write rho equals 47.9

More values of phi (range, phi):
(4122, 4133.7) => -556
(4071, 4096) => -1341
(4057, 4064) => -341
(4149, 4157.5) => -371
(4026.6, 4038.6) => -572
